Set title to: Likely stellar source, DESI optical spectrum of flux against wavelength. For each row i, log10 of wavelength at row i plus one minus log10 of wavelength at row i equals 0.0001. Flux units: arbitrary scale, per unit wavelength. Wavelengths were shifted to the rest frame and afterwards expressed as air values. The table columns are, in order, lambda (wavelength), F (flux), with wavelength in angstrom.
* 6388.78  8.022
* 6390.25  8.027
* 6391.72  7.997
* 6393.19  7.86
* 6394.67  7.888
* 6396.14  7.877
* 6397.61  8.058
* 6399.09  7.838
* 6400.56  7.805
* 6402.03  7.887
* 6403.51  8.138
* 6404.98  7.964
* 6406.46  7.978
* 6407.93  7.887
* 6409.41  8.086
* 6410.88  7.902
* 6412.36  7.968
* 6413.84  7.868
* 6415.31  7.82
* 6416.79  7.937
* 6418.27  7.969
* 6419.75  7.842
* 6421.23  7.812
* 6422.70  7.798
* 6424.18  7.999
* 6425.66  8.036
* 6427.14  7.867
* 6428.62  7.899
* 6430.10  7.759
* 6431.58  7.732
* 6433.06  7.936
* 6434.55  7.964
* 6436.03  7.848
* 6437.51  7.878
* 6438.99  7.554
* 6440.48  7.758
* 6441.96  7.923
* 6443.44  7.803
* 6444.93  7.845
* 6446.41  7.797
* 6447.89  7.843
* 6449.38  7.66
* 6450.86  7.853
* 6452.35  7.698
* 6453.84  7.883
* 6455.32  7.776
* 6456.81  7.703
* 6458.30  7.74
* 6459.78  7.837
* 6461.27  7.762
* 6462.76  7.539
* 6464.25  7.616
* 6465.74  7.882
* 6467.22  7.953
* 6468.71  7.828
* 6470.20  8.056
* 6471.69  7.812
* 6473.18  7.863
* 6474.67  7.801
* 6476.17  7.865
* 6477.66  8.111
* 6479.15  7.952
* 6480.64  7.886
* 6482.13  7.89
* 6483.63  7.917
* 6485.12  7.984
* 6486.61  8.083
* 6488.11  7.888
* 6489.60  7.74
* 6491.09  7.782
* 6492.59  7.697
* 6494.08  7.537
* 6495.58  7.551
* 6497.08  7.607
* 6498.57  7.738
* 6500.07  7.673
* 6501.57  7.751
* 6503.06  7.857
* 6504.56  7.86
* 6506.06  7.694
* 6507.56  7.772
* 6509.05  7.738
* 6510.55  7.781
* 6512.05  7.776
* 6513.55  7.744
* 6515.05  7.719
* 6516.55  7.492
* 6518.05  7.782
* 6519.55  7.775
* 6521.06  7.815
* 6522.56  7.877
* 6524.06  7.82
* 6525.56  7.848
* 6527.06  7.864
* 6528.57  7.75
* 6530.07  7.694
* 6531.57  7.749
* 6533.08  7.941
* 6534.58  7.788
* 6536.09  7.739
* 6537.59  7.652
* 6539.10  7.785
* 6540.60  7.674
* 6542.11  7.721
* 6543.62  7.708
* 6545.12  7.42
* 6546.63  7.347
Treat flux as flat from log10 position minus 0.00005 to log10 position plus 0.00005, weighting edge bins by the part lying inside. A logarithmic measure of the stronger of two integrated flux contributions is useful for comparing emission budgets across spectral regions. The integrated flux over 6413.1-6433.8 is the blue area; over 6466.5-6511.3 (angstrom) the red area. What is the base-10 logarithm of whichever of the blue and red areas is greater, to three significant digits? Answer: 2.54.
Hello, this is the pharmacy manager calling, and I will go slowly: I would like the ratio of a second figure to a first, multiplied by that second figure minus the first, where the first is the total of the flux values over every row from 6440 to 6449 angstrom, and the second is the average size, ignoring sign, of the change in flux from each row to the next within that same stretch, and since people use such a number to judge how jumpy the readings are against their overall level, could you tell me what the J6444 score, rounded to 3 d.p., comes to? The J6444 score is -0.084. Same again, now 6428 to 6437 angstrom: -0.103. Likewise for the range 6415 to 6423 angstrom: -0.064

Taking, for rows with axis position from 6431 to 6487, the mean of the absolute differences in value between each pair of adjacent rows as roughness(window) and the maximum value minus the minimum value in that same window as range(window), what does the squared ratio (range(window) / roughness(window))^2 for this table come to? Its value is 22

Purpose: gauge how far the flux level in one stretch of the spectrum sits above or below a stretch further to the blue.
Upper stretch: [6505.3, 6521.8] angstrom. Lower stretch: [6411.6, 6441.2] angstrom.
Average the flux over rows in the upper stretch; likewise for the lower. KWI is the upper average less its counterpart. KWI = -0.127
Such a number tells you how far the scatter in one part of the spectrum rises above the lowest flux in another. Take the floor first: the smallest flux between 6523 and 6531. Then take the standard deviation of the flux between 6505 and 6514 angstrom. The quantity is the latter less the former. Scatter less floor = -7.66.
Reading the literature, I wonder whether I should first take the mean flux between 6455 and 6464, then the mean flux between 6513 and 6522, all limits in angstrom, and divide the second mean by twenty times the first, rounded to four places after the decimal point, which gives 0.0500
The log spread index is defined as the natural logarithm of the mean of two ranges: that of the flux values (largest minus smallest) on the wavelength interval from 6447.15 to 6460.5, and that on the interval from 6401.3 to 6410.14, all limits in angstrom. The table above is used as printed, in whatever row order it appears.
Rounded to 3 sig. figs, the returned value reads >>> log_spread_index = -1.44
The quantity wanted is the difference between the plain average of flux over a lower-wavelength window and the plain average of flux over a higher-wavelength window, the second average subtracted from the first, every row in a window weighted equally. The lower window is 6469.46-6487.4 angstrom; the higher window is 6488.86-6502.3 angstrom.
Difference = 0.26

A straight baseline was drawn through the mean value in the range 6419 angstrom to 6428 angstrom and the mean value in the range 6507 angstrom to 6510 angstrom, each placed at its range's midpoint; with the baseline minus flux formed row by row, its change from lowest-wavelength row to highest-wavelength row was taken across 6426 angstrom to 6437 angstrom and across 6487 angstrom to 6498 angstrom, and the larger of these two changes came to 0.27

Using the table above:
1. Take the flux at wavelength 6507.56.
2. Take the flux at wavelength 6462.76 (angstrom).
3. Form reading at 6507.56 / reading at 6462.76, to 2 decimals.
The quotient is 1.03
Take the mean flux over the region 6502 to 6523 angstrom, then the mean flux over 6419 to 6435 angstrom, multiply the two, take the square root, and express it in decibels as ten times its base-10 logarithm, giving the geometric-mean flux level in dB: 8.93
